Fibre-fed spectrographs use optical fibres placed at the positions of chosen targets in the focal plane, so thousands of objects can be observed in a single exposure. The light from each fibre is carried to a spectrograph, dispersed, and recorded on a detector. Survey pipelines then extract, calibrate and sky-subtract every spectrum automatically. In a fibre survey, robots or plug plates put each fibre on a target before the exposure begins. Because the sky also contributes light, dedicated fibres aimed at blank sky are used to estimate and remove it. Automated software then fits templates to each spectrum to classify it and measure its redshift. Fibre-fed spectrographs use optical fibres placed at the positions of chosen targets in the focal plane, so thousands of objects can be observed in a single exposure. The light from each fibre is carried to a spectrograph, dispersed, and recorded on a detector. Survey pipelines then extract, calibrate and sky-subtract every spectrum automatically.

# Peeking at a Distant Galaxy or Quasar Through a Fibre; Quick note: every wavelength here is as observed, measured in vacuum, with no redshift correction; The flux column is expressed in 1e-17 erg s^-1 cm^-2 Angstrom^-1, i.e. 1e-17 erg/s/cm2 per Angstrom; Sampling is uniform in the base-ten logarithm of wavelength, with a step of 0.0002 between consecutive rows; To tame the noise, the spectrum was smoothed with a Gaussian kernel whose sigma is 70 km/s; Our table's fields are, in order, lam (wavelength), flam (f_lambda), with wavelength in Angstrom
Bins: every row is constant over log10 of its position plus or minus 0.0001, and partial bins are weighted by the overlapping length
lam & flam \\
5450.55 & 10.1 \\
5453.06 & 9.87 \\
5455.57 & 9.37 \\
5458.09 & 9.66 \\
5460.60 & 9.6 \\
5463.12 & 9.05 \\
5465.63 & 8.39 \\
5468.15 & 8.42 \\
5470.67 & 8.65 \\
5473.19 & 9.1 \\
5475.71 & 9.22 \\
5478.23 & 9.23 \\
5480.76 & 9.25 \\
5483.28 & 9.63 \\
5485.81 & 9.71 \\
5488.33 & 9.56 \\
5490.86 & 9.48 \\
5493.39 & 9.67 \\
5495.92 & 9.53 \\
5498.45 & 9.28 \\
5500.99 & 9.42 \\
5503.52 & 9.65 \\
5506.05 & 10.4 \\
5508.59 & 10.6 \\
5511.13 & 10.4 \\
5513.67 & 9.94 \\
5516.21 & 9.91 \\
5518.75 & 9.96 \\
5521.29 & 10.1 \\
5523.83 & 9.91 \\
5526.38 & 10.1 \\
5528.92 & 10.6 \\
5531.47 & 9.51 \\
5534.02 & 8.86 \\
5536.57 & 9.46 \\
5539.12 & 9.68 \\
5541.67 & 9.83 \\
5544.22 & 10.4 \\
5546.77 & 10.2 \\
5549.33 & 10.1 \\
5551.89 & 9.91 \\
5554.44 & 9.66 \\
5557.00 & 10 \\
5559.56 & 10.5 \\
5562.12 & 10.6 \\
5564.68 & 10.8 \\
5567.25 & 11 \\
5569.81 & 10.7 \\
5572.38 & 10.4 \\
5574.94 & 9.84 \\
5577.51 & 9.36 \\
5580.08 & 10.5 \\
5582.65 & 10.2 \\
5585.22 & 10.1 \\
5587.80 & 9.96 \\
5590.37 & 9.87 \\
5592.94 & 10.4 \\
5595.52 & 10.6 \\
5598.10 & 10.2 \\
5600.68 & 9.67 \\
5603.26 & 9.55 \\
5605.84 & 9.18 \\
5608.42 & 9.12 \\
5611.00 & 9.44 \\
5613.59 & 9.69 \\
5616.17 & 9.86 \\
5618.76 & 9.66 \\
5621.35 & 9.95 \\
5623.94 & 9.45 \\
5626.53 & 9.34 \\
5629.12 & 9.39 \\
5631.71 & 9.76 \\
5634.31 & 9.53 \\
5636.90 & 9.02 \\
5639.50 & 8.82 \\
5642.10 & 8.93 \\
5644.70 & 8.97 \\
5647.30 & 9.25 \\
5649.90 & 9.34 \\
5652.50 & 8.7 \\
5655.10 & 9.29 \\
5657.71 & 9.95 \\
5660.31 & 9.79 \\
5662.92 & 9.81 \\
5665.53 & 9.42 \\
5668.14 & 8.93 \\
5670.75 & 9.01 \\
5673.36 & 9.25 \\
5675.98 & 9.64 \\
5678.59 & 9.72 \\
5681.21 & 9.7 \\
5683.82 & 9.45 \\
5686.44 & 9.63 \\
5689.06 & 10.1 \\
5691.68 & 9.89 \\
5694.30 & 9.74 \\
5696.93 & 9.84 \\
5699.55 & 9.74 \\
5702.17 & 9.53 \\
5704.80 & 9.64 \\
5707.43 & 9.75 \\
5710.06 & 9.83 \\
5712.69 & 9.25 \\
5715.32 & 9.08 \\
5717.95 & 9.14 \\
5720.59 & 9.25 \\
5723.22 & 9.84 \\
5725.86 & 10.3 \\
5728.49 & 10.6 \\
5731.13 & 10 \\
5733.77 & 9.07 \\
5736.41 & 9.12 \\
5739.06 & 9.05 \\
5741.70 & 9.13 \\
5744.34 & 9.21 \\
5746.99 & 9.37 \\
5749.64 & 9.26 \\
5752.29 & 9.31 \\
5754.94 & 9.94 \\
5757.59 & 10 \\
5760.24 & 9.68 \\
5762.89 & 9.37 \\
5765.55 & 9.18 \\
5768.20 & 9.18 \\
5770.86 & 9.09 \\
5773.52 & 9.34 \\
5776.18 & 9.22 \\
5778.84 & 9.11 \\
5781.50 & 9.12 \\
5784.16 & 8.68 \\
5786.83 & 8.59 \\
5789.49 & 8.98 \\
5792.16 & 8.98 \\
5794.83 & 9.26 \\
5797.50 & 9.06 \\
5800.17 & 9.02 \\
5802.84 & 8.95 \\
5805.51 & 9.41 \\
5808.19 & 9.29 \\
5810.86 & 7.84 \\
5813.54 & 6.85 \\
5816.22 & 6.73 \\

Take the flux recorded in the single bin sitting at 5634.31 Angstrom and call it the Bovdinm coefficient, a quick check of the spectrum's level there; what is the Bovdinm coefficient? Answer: 9.53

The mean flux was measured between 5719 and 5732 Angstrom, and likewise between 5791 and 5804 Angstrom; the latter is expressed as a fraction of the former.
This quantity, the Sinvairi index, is 0.91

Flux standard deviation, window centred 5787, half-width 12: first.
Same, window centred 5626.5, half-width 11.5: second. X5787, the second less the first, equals 0.06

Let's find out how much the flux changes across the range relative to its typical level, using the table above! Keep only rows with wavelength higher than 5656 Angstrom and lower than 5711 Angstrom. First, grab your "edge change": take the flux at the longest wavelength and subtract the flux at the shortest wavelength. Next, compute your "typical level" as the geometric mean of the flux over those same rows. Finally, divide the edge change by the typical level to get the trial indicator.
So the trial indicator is -0.012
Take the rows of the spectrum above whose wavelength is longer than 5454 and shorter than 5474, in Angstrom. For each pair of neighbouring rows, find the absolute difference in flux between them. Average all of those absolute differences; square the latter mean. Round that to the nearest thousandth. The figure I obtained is 0.105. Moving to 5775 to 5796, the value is 0.036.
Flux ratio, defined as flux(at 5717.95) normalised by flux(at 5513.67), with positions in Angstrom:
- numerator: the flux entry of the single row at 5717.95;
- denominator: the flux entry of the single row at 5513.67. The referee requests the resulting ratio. 0.92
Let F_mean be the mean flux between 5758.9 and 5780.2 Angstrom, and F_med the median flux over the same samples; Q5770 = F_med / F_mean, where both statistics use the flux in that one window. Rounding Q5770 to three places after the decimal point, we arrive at 0.992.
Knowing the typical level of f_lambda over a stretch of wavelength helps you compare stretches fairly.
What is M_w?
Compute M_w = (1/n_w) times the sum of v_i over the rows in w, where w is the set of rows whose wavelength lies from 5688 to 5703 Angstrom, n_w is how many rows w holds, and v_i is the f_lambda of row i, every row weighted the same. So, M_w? 9.81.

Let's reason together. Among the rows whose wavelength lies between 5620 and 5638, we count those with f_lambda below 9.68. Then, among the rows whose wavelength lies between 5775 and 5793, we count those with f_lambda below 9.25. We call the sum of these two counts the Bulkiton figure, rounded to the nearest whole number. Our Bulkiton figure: 12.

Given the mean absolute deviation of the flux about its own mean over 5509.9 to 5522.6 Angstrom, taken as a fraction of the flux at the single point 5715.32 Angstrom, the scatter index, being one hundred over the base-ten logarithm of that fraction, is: -56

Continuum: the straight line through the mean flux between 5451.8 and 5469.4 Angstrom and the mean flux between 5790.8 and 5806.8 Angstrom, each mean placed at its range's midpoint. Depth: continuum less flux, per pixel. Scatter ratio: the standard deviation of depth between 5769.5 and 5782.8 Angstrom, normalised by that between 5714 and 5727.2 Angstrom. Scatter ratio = 0.20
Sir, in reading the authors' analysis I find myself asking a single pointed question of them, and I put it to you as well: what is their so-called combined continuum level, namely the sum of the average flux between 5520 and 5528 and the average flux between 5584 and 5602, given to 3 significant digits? 20.2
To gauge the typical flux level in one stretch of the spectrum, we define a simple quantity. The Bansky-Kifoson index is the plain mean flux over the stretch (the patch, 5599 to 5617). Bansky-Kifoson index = 9.5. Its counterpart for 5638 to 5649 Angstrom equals 9.0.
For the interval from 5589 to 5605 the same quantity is 10.0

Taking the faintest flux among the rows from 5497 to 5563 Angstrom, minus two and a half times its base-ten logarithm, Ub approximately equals -2.37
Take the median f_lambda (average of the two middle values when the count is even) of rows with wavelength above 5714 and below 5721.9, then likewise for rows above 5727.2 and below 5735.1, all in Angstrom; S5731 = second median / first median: 1.09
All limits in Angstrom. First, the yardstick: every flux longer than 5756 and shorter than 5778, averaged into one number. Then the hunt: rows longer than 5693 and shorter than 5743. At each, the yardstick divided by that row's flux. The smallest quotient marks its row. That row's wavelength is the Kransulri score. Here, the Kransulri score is 5728.49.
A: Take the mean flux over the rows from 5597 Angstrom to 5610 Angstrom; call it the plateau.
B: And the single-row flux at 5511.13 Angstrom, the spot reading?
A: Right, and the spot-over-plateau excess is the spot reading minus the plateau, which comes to 0.86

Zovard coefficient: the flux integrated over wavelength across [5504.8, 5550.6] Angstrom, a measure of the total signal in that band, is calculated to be 458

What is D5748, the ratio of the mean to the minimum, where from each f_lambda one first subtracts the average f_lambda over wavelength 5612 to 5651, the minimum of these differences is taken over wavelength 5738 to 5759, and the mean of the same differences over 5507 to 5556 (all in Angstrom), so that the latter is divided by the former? -2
